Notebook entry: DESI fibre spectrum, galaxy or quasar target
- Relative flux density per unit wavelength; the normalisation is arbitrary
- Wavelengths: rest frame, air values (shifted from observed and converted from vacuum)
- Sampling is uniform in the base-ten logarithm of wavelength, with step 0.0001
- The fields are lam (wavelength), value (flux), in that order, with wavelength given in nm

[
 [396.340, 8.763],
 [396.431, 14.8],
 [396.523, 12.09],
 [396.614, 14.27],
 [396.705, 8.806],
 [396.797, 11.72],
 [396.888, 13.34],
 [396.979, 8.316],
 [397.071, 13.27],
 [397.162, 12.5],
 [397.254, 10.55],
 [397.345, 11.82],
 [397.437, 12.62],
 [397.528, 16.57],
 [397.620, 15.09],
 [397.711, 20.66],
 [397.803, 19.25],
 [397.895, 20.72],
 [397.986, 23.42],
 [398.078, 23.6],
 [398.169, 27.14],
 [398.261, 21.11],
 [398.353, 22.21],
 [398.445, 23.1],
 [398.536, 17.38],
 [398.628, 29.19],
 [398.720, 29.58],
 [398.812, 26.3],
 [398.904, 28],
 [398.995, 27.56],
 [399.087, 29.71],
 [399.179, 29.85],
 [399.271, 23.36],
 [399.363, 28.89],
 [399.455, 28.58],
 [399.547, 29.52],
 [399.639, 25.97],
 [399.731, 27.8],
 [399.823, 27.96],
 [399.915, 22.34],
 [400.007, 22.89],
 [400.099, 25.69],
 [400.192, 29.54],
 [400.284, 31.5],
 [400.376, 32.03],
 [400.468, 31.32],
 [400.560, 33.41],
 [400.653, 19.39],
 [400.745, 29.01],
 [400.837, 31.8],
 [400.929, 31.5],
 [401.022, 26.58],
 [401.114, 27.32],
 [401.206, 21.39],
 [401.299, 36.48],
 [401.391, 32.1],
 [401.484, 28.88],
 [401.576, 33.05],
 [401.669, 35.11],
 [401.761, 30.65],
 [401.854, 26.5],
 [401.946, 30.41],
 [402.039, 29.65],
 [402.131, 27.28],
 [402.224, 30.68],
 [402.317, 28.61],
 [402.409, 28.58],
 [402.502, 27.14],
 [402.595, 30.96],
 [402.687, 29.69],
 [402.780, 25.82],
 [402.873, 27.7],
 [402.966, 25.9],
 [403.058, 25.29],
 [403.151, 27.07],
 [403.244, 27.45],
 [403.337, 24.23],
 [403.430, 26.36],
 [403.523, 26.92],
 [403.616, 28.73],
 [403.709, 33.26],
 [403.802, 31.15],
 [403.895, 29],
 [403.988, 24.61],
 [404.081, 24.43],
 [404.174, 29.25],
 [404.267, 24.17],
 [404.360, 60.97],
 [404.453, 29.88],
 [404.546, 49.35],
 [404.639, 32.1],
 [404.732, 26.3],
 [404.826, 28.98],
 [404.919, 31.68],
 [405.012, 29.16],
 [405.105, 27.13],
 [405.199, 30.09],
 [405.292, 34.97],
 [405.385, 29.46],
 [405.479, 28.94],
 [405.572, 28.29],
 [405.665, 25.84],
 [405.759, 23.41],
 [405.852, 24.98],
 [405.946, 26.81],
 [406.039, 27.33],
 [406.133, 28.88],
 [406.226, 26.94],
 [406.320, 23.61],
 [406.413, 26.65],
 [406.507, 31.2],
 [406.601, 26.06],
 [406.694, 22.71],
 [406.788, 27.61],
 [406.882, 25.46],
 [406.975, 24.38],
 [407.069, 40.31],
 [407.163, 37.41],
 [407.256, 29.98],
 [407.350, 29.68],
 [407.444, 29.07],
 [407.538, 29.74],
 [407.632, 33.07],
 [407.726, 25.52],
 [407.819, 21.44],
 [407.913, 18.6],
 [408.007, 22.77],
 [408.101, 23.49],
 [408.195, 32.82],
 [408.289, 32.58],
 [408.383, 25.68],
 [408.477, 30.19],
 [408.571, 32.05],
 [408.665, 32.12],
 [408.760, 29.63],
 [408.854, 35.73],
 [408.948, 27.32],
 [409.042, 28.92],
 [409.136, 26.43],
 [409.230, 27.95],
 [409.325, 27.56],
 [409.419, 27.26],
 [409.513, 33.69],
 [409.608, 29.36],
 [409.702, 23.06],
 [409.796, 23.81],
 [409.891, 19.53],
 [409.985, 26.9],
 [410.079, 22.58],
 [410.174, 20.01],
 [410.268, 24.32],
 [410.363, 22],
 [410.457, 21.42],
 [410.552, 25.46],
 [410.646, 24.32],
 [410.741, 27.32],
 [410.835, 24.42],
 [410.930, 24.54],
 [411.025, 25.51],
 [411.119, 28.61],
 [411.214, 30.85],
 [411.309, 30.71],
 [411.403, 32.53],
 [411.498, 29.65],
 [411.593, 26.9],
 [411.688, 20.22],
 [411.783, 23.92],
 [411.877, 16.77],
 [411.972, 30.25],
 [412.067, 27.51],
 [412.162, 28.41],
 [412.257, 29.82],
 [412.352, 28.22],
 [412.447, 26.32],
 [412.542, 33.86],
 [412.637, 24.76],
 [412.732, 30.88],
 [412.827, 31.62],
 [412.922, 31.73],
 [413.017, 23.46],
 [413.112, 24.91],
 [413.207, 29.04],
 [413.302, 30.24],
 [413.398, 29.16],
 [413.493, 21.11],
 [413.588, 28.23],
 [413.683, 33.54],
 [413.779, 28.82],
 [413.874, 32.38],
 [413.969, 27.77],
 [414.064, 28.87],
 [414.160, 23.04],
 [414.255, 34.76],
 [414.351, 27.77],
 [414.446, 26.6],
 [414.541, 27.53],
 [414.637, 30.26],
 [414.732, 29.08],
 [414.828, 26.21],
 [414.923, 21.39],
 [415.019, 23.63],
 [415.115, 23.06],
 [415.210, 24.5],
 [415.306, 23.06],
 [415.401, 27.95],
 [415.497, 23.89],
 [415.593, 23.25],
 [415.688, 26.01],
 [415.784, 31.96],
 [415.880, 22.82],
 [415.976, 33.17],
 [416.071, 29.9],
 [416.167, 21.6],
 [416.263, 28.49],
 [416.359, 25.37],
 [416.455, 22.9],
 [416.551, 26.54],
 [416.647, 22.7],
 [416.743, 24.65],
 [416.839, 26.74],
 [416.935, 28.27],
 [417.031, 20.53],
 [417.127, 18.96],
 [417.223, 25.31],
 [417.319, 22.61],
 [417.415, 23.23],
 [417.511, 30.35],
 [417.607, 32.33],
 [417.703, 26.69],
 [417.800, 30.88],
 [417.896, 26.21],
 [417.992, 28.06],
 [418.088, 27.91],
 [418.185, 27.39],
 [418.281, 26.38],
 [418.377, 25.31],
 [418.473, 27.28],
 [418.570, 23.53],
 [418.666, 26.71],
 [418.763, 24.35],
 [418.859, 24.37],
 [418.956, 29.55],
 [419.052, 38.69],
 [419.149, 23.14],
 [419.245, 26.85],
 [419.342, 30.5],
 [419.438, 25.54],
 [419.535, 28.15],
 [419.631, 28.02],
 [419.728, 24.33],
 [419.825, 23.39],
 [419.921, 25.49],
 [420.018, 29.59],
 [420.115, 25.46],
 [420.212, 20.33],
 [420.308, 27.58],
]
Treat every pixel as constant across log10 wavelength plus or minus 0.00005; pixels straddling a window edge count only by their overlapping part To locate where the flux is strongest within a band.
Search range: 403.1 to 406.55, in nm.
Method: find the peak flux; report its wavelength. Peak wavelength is 404.360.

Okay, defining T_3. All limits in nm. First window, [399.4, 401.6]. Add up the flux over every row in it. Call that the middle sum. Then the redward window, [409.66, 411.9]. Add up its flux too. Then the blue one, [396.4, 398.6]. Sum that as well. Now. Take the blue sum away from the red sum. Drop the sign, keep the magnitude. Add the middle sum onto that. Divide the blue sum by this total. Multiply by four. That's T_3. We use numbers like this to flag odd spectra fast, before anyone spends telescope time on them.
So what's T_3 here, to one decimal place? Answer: 1.8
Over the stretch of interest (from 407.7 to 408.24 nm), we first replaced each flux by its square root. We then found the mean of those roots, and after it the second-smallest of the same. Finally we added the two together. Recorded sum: 9.52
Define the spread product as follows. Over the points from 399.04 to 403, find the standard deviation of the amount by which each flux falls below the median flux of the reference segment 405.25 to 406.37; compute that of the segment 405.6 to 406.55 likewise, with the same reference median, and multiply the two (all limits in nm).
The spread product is 8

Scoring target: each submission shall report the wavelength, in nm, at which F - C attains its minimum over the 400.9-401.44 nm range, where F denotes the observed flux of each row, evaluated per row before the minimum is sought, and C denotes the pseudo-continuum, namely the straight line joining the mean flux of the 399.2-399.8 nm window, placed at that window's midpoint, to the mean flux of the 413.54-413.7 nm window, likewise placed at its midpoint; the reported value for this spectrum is 401.206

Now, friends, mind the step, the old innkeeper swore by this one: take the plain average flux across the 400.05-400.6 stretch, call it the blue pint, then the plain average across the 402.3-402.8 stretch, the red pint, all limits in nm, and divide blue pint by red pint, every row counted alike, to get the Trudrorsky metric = 1.07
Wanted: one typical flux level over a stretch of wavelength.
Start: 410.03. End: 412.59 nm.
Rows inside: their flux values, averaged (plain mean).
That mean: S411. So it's 26.2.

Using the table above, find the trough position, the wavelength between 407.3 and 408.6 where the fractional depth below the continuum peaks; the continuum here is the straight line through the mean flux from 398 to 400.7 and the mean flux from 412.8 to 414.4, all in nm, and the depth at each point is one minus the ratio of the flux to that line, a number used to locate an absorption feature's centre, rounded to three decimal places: 407.913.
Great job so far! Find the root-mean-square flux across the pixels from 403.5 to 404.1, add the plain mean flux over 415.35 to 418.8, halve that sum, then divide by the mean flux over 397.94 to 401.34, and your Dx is 1.01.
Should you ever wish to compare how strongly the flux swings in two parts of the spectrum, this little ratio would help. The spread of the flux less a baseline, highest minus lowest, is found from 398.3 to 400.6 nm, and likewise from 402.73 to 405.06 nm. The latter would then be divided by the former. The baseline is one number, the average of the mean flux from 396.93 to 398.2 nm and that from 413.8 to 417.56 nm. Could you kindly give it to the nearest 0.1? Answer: 2.3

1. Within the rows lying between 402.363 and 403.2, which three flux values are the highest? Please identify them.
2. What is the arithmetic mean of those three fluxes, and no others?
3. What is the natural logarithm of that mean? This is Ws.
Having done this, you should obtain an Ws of 3.39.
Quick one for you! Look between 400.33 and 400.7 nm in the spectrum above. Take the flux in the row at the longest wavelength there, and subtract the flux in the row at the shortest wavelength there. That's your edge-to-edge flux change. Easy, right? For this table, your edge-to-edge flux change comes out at -12.6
